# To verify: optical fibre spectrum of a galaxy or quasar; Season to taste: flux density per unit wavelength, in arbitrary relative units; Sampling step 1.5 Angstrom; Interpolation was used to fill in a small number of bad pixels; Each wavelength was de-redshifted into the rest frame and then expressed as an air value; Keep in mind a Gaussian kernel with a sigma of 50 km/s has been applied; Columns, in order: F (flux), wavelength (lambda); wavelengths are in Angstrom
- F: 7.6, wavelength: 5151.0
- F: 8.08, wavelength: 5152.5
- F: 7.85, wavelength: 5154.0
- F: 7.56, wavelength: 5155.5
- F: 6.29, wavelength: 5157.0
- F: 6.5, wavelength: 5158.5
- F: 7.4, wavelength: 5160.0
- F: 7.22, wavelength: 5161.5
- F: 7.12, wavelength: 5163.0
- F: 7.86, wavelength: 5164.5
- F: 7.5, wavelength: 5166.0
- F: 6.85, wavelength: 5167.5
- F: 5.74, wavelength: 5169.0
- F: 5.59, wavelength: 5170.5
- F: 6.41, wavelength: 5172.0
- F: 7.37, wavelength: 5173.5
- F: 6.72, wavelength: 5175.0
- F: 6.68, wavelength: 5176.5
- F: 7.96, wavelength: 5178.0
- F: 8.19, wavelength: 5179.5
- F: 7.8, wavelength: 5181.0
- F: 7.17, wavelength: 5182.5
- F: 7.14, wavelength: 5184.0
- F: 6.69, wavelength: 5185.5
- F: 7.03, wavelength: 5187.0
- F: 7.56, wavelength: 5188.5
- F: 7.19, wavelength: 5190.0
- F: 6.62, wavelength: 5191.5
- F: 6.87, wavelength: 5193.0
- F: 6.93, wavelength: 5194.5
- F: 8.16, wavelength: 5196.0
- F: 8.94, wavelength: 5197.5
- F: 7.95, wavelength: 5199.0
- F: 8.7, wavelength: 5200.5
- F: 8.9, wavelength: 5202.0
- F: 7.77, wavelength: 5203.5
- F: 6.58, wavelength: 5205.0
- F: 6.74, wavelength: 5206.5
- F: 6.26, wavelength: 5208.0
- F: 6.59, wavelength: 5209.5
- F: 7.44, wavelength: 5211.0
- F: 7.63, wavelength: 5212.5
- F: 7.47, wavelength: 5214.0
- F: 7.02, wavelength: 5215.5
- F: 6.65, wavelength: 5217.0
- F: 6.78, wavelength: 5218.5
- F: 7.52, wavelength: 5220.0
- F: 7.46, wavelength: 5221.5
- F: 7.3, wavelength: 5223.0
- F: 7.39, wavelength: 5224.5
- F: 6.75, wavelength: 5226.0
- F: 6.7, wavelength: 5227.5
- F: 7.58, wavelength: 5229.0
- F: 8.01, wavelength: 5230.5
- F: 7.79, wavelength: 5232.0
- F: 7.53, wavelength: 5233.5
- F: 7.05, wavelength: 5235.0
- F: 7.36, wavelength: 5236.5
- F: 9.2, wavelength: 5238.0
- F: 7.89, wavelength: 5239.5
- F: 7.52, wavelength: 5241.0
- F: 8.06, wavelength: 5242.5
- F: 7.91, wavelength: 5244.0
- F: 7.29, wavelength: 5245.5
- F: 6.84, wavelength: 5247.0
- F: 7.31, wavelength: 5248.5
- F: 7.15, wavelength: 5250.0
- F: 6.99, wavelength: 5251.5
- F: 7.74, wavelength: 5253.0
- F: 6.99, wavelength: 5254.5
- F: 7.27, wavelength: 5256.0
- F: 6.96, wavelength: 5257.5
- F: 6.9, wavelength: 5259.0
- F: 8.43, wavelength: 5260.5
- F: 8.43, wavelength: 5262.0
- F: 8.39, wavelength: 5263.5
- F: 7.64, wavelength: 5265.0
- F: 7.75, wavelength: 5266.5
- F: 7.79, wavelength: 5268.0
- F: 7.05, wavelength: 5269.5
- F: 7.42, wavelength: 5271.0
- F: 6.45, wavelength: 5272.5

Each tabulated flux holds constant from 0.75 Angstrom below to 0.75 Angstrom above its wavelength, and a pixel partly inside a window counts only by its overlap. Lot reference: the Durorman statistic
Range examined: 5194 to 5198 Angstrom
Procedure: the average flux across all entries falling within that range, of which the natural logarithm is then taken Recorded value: 2.08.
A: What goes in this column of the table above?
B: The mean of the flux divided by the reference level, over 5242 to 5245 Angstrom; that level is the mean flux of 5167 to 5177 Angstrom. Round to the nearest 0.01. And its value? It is 1.23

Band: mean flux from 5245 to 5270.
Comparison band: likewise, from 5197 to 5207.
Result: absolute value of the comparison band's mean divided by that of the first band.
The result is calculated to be 1.06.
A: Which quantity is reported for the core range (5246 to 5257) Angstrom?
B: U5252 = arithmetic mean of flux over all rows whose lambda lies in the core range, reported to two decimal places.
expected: 7.18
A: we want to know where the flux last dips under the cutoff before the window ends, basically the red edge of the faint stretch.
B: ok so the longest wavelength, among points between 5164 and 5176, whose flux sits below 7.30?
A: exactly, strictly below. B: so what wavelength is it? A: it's 5175.0 Angstrom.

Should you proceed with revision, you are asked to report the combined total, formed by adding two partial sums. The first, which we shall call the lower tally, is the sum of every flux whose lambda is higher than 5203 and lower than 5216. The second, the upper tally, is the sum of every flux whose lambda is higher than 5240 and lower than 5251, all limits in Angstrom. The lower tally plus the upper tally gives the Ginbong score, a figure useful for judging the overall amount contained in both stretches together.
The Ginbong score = 116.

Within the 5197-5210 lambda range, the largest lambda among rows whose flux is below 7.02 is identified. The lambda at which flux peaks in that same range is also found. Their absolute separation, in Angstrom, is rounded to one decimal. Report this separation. 12.0 Angstrom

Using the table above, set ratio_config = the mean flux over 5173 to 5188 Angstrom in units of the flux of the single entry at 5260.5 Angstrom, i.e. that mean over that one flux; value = 0.86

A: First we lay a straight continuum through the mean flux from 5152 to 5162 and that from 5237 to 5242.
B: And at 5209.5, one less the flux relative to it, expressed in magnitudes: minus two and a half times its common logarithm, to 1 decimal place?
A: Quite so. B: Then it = 2.0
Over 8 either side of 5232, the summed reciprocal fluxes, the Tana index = 1.5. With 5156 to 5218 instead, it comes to 5.8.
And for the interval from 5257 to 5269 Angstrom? 1.0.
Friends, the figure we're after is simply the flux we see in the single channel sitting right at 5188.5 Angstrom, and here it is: 7.56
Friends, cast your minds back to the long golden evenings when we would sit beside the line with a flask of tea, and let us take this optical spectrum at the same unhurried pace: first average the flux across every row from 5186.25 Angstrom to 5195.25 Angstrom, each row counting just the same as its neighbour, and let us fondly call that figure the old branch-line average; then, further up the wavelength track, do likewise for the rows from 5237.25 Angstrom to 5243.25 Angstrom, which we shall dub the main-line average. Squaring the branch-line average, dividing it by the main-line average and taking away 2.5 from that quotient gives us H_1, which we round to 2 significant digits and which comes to 3.6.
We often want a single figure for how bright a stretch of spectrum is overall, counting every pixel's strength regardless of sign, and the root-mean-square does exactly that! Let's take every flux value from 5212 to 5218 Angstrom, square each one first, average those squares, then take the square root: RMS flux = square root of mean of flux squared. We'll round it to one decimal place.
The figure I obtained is 7.2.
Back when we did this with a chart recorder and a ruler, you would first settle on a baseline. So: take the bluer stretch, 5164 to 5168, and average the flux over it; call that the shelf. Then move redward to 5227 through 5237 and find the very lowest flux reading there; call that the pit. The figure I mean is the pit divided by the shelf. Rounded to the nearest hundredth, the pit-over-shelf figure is 0.90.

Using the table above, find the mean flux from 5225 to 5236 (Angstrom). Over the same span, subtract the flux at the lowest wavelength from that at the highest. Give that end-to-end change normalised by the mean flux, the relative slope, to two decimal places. 0.04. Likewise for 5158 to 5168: 0.05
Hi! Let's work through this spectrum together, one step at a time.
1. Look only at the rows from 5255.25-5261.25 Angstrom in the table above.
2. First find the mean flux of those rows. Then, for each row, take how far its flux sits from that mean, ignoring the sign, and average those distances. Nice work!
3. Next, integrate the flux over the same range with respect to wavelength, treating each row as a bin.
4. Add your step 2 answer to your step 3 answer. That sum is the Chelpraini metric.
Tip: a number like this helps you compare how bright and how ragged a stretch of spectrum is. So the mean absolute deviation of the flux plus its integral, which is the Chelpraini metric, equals 44.9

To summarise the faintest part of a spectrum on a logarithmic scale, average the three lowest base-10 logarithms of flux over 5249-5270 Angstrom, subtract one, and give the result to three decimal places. -0.158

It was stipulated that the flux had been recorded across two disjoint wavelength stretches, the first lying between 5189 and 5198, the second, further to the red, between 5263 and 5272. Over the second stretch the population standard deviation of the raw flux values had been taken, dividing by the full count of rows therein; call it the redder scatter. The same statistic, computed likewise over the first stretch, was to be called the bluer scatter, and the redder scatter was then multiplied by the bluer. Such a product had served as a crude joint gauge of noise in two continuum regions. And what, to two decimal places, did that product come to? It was 0.33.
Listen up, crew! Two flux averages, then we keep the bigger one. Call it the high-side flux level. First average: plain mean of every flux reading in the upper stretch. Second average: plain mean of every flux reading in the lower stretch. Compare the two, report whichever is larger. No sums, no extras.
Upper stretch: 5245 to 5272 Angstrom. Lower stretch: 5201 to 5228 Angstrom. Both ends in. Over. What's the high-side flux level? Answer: 7.5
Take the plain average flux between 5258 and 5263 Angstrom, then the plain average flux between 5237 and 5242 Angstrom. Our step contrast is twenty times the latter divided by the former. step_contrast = 20.7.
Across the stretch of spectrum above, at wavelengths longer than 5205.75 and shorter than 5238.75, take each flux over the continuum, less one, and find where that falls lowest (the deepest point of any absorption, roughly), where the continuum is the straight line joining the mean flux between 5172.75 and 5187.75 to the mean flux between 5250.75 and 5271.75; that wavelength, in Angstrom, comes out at 5208.0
